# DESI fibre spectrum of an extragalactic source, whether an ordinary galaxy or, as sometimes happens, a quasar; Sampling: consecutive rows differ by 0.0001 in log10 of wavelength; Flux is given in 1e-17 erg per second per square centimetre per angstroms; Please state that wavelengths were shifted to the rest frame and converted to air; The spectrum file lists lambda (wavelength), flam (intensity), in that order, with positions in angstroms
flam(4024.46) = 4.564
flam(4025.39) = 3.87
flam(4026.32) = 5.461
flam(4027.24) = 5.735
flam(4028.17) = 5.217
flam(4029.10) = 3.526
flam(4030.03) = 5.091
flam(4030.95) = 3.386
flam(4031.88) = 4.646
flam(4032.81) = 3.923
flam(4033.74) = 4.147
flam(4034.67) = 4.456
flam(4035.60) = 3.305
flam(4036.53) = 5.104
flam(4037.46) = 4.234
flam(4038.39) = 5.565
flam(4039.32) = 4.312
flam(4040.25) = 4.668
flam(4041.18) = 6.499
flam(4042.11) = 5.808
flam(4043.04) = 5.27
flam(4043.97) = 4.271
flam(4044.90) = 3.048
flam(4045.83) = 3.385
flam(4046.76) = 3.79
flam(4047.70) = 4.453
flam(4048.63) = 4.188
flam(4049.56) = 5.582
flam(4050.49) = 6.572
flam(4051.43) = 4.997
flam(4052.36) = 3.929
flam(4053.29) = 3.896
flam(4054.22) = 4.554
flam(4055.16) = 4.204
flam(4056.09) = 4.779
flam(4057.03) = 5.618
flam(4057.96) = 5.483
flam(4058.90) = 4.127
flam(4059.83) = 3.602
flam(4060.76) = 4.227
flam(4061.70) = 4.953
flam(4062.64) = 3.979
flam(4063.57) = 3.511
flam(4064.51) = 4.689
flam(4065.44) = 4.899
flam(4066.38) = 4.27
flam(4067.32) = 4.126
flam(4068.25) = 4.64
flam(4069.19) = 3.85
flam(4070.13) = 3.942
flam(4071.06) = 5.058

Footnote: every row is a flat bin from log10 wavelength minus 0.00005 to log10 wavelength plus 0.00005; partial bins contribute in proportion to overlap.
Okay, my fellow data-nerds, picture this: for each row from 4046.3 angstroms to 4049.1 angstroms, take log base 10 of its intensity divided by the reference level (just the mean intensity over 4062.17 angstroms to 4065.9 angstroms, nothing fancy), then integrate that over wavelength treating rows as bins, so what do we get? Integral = -0.04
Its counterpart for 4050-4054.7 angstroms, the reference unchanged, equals 0.19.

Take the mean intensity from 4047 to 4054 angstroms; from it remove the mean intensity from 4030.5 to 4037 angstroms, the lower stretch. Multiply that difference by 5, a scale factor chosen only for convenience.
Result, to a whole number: 3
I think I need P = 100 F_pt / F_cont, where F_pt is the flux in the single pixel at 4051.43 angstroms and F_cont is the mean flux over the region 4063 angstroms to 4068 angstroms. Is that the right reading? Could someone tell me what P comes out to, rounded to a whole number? 116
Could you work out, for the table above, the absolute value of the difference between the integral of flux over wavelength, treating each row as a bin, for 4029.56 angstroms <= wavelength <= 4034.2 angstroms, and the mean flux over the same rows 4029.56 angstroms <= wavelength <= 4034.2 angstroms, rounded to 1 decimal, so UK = 15.4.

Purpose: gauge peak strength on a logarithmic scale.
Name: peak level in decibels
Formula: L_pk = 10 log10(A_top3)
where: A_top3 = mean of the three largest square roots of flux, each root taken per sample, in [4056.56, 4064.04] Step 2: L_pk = 3.64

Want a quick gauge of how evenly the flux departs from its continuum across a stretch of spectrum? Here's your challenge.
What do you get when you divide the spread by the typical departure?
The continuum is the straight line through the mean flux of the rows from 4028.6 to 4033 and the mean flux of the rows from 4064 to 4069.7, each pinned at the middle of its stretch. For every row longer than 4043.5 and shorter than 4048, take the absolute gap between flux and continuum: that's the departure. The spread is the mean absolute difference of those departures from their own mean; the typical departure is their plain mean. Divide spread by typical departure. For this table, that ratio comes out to 0.7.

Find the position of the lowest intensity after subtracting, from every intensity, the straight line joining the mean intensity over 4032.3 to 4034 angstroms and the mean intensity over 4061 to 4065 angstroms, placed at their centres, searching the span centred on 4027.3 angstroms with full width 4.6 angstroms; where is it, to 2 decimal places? 4029.10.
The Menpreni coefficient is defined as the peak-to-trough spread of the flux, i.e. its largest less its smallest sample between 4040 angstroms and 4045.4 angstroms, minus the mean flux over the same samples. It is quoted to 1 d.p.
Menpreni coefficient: -1.5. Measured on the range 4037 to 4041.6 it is -2.8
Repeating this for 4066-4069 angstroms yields -3.8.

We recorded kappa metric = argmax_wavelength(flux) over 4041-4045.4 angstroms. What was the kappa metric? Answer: 4041.18 angstroms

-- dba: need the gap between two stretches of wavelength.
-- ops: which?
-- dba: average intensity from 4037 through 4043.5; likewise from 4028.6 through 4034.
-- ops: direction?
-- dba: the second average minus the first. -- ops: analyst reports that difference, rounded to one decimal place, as -1.1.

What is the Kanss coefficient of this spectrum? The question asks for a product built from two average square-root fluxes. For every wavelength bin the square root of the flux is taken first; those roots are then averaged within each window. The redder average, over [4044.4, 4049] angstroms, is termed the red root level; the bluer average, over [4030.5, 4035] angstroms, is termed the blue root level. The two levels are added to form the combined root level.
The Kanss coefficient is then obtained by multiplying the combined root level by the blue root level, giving 8.0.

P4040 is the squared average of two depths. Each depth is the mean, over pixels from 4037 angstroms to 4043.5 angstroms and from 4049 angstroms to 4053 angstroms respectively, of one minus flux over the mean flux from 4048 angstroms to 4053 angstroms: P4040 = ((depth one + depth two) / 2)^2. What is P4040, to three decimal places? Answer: 0.001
